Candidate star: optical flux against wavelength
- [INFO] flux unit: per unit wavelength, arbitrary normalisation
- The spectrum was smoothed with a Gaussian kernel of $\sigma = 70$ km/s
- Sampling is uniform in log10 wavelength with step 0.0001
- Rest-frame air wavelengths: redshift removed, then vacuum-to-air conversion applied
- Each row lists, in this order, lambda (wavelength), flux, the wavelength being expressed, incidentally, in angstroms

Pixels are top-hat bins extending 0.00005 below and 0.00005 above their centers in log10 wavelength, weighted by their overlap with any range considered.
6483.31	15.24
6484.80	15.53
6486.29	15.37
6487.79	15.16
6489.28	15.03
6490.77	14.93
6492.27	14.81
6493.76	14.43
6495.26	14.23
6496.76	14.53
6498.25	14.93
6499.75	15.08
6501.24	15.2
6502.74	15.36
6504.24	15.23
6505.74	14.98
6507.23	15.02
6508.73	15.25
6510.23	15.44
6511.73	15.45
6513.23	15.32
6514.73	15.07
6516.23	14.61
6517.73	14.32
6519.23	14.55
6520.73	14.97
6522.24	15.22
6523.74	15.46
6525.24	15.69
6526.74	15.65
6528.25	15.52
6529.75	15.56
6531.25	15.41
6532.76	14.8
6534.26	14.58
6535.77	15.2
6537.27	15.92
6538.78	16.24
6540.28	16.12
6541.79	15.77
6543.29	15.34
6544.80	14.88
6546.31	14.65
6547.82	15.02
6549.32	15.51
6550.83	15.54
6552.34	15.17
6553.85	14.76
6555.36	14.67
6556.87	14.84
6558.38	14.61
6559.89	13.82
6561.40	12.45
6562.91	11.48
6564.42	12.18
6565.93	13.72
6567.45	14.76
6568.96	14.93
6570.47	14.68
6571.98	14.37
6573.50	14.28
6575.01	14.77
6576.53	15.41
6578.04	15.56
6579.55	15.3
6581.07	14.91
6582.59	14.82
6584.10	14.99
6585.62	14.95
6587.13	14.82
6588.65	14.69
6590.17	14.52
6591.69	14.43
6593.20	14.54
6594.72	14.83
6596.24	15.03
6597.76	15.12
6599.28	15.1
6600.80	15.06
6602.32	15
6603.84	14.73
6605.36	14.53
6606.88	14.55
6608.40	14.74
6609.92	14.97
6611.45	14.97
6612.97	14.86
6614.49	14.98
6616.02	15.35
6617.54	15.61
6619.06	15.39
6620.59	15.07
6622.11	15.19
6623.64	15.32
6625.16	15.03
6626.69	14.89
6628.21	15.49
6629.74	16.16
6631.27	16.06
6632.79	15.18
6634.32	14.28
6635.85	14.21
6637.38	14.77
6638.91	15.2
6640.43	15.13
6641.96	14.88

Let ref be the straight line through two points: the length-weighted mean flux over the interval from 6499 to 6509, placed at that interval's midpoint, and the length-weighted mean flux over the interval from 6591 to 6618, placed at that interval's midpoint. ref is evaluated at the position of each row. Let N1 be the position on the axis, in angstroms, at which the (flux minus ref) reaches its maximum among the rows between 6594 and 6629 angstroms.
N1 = 6617.54 angstroms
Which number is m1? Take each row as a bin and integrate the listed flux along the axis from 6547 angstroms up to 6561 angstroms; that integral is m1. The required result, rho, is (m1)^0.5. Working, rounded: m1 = 207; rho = 14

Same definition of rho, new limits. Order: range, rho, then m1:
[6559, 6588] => 20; 416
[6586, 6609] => 18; 340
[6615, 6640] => 19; 380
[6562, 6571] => 11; 122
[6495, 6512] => 16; 256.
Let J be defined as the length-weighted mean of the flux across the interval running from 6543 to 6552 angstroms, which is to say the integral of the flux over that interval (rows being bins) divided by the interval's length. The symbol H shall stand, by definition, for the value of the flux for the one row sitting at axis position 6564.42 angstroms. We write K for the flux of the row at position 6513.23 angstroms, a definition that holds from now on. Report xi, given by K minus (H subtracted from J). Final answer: 12.4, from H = 12.18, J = 15.1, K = 15.32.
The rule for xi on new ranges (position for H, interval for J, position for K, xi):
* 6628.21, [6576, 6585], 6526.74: 16.0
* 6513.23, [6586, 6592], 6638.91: 15.9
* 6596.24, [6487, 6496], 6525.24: 16.0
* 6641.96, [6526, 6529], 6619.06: 14.7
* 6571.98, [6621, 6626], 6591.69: 13.6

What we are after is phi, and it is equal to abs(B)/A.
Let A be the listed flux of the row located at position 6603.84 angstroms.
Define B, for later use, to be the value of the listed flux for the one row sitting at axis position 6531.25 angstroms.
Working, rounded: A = 14.73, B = 15.41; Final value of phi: 1.05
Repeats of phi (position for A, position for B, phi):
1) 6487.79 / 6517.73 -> 0.94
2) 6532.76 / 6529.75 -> 1.05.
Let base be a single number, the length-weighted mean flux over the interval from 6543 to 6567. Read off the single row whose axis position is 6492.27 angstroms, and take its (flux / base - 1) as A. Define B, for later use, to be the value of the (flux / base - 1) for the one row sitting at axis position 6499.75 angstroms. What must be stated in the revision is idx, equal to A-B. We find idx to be -0.019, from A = 0.038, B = 0.06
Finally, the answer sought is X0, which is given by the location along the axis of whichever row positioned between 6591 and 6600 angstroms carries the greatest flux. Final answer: 6597.76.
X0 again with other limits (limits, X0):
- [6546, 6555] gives 6550.83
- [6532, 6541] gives 6538.78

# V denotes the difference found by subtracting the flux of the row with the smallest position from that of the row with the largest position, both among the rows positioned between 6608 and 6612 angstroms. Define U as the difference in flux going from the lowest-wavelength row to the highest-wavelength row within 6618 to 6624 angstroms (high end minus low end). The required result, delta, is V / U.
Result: -3.3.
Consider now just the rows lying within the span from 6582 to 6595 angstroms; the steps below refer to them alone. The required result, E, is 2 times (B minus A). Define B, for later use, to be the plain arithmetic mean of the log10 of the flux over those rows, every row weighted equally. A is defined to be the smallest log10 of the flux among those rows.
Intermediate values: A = 1.16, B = 1.17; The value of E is 0.018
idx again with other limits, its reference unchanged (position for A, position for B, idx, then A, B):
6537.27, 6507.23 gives 0.063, 0.116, 0.05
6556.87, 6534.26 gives 0.018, 0.040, 0.02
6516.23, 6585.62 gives -0.024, 0.024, 0.05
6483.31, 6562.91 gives 0.264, 0.068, -0.20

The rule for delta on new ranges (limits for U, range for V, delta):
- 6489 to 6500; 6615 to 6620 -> 0.8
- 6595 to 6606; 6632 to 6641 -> 0.1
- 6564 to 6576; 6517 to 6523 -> 0.3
